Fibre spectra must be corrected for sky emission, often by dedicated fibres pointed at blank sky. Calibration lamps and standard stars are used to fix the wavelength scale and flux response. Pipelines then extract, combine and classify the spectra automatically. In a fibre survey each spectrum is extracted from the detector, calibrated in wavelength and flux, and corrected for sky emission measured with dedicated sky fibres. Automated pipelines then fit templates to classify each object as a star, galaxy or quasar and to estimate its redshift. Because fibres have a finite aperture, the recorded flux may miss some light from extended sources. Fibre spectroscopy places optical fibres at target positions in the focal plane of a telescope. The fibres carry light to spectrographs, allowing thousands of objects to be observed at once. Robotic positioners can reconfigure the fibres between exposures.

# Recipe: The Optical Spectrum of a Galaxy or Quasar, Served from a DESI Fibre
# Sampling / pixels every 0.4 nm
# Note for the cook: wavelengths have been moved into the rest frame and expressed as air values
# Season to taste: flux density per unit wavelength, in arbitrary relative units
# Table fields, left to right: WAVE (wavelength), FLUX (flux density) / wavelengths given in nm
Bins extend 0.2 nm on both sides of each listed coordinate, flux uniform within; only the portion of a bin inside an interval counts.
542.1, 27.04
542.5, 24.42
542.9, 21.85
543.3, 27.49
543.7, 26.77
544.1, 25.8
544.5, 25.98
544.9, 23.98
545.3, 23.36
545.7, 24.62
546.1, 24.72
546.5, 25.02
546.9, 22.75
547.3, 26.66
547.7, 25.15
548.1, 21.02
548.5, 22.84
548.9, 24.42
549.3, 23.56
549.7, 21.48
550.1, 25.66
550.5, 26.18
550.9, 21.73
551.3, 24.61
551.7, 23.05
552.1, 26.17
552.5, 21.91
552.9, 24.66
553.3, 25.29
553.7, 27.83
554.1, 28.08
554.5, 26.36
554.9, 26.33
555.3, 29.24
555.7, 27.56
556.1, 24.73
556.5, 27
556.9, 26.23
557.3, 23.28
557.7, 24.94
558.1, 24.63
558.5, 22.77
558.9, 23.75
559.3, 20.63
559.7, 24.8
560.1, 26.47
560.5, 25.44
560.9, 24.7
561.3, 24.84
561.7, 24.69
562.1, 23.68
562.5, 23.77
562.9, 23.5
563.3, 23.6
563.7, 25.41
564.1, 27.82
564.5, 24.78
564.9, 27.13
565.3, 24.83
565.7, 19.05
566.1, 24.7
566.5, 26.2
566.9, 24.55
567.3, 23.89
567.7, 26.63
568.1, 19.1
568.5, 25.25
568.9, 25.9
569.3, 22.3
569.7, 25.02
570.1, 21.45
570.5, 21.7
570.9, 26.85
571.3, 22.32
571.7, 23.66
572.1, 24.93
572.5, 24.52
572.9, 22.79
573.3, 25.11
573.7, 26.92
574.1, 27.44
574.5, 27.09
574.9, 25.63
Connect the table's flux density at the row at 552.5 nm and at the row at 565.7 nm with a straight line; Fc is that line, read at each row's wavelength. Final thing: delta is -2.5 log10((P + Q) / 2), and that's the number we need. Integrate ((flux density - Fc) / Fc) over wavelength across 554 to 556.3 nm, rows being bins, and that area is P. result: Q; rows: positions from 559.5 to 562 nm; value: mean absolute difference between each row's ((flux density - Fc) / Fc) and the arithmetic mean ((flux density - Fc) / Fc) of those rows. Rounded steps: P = 0.61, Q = 0.023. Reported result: 1.2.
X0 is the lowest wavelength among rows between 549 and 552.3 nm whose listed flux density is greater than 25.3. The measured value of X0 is 550.1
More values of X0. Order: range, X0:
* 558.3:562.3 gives 560.1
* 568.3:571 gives 568.9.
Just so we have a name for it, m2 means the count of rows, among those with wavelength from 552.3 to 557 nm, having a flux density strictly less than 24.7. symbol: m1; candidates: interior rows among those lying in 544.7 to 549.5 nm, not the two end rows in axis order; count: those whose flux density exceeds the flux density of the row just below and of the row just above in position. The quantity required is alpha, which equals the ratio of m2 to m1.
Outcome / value 0.7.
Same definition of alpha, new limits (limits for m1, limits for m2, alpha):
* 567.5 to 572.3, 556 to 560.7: 1.7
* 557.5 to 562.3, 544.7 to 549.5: 2.7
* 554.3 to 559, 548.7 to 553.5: 2.7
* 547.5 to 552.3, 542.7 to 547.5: 1.7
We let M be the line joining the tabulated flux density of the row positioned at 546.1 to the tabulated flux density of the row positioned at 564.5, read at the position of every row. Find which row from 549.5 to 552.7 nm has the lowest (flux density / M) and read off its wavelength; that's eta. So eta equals 549.7 nm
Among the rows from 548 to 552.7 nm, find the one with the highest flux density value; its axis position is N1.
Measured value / 550.5 nm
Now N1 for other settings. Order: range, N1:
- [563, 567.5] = 564.1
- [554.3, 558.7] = 555.3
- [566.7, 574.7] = 574.1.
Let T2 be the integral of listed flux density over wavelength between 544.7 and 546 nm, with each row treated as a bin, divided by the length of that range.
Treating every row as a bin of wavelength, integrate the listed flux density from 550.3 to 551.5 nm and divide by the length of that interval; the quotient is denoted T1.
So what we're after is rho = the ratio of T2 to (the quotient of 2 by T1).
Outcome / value 291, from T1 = 24.2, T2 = 24.0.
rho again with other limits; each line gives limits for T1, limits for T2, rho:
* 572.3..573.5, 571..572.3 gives 288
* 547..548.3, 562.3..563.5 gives 285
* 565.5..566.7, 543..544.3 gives 307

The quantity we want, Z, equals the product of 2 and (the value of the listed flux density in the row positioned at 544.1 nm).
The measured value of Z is 51.6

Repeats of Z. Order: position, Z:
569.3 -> 44.6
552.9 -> 49.3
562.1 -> 47.4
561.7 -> 49.4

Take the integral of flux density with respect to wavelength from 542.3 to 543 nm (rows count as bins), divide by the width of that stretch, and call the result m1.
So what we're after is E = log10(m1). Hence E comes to 1.37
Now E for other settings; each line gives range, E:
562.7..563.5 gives 1.37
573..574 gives 1.41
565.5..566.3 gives 1.34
